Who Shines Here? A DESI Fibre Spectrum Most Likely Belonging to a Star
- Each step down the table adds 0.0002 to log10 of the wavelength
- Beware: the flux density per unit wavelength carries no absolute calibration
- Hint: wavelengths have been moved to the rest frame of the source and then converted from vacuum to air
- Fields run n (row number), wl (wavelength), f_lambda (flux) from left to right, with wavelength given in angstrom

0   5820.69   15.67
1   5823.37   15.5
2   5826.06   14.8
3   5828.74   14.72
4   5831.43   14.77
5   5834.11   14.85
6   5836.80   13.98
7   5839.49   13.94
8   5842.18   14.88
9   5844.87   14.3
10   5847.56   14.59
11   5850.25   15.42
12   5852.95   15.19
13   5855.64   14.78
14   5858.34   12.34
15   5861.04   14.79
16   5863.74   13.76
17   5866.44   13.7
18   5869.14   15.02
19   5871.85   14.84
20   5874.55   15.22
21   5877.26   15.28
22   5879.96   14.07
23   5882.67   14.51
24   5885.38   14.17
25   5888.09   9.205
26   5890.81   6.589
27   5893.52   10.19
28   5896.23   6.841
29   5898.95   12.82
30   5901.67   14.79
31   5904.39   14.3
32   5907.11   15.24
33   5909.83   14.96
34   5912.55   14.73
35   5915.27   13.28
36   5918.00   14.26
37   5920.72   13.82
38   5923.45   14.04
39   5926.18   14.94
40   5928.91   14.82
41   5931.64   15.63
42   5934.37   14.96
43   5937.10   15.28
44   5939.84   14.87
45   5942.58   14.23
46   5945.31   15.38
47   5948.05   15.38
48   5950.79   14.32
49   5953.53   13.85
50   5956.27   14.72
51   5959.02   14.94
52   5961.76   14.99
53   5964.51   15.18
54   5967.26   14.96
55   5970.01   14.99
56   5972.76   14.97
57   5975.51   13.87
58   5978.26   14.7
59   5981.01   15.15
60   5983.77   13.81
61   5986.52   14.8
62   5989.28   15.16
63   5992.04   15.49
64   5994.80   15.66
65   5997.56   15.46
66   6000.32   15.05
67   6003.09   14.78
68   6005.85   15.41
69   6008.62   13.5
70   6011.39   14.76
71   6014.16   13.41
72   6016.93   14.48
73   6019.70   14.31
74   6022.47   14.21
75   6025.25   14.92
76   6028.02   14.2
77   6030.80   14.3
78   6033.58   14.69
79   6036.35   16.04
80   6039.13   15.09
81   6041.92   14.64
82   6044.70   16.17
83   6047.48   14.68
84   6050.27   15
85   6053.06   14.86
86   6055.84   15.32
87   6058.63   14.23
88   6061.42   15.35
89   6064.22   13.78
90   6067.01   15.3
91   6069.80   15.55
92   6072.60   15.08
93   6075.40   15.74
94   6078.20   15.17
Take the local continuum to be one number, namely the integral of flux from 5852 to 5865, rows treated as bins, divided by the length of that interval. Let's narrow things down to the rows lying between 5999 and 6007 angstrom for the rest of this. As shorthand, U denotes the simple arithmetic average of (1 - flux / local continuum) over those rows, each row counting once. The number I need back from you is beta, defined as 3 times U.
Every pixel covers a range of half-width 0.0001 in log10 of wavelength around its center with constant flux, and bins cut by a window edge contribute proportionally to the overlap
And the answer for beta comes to -0.20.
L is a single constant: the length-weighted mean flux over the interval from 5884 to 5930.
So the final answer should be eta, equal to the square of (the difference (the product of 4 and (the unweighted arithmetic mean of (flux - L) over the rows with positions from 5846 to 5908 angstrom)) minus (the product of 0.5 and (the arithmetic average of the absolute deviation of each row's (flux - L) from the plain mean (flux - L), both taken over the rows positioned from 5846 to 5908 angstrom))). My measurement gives 1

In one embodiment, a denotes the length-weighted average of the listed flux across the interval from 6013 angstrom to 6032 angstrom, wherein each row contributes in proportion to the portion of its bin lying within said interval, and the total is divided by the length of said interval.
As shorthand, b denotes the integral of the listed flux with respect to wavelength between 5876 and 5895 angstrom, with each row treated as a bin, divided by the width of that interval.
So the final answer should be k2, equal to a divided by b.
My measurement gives 1.19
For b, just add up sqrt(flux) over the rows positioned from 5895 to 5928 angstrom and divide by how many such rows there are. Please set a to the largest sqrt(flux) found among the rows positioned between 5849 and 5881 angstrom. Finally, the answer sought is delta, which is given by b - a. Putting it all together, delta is -0.24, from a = 3.93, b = 3.68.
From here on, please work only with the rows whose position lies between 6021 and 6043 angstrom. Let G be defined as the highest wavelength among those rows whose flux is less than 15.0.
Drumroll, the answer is 6041.92 angstrom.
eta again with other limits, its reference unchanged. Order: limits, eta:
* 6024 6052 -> 67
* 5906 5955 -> 48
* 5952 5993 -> 55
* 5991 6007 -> 92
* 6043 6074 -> 70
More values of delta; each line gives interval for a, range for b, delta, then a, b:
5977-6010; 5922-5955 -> -0.11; 3.96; 3.85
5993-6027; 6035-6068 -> -0.08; 3.96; 3.88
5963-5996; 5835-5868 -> -0.18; 3.96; 3.78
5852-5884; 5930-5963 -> -0.05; 3.91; 3.86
